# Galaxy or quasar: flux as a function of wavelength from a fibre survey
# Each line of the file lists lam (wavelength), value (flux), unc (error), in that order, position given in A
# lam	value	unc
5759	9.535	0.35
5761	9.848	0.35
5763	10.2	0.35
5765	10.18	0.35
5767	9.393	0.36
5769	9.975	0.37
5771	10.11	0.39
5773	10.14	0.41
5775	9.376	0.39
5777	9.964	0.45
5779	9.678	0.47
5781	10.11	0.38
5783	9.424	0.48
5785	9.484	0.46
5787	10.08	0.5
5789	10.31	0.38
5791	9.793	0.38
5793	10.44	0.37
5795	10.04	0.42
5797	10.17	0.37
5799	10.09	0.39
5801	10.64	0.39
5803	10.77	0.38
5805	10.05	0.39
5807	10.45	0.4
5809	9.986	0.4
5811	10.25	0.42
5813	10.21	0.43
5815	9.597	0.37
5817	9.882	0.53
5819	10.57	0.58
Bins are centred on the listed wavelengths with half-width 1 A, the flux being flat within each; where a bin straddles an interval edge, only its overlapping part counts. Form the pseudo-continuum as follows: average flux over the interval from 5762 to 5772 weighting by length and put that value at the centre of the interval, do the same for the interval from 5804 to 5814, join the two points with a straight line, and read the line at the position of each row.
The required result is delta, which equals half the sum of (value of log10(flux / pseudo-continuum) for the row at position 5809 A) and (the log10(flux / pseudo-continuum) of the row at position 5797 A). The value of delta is -0.0035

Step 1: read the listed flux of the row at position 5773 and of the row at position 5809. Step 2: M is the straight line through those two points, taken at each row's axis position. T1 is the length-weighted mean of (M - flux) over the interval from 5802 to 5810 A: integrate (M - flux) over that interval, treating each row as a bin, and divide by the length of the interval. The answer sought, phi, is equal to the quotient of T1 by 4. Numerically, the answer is -0.08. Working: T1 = -0.32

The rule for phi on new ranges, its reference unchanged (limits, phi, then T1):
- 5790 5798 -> -0.02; -0.06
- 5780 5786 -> 0.11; 0.42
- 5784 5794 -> 0.01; 0.05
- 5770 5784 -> 0.07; 0.29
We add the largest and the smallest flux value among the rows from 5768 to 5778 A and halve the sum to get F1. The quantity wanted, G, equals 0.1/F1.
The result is 0.0102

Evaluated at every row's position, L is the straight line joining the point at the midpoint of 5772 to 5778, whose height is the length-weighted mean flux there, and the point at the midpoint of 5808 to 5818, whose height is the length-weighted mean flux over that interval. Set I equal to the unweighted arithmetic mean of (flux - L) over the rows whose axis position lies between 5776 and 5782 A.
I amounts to 0.07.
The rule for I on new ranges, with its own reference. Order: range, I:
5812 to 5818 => -0.10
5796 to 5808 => 0.42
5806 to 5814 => 0.25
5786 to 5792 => 0.18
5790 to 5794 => 0.22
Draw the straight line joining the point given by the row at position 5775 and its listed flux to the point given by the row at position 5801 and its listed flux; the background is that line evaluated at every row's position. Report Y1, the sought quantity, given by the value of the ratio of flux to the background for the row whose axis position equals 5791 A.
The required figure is 0.96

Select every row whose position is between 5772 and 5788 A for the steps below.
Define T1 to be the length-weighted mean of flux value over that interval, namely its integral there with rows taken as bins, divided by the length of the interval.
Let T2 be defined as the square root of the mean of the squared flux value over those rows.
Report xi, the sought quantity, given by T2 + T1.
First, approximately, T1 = 9.8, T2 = 9.8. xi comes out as 19.6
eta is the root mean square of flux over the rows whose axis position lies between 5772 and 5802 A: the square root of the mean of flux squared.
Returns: 10.0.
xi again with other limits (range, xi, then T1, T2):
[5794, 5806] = 20.6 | 10.3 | 10.3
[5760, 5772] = 19.9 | 10.0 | 10.0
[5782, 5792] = 19.6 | 9.8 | 9.8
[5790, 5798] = 20.2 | 10.1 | 10.1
